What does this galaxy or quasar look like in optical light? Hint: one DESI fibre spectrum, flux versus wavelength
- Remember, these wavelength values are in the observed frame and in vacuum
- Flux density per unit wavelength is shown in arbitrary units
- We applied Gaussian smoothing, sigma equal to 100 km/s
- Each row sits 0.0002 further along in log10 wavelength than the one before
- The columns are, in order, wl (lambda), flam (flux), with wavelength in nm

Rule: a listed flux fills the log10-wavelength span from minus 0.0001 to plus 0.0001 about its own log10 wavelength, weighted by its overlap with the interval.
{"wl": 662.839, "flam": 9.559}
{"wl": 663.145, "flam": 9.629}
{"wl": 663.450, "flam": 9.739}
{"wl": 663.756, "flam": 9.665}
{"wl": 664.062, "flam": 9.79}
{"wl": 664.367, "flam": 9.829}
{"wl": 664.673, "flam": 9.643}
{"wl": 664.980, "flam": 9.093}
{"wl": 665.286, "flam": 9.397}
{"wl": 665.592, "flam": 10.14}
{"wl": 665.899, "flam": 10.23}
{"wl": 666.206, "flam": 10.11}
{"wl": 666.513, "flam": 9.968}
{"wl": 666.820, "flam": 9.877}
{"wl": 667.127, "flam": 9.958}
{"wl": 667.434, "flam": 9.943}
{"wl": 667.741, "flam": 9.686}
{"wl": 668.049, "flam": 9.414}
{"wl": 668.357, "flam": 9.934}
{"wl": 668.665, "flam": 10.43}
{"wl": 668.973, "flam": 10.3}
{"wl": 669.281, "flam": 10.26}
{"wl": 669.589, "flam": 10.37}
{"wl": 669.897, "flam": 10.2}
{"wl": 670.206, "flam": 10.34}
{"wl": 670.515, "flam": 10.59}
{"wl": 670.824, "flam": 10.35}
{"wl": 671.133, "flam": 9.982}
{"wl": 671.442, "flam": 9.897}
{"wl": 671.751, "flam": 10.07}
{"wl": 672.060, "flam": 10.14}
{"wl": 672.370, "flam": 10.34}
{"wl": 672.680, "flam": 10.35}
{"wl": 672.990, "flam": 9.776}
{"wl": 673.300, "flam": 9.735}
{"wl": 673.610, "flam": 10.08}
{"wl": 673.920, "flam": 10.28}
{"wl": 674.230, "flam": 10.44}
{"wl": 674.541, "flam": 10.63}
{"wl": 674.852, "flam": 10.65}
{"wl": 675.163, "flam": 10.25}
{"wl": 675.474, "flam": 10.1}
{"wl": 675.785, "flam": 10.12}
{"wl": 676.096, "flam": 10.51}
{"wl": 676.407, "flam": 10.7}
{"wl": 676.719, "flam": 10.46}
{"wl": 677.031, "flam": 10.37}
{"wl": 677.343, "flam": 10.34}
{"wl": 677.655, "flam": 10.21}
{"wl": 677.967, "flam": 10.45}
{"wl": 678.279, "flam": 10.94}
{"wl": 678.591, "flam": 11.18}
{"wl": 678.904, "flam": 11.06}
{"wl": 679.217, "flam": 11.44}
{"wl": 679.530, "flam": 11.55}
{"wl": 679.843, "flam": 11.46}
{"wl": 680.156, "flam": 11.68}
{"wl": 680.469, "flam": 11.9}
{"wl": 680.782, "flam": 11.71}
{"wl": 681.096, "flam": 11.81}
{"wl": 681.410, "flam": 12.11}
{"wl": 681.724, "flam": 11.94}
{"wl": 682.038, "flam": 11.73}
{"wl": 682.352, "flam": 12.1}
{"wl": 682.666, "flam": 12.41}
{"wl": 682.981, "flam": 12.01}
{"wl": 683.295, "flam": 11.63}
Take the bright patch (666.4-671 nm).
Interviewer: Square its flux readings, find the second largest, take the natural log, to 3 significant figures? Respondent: 4.69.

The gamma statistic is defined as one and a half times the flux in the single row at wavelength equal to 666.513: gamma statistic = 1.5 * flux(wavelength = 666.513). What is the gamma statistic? 14.95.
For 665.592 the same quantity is 15.21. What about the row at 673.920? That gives 15.42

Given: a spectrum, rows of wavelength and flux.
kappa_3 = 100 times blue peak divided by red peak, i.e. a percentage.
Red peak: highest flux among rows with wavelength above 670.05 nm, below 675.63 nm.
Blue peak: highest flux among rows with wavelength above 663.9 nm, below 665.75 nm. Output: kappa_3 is 95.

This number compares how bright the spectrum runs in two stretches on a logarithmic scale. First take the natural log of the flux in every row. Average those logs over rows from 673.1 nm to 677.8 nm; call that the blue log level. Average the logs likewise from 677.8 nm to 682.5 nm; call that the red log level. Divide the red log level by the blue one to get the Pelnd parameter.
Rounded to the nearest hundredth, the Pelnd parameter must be 1.05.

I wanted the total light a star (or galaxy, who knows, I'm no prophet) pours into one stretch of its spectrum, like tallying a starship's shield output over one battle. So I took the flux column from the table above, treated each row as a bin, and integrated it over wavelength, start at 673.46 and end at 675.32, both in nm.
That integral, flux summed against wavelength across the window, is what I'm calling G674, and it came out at 19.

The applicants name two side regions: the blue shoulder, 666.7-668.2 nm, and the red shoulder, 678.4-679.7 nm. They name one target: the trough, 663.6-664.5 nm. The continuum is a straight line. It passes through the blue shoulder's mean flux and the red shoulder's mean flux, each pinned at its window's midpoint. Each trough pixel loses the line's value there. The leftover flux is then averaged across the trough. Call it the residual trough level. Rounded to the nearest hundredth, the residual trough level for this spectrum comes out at 0.43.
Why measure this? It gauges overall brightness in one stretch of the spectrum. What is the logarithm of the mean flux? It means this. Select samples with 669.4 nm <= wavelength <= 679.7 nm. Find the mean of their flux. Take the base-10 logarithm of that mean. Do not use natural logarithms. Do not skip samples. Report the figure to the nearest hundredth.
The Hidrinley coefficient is 1.02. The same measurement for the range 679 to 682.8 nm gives 1.07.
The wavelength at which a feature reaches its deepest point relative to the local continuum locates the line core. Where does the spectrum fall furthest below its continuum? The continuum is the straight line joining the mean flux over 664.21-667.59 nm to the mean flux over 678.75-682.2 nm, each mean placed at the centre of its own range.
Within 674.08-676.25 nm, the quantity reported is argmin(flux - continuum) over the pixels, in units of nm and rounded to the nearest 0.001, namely 675.785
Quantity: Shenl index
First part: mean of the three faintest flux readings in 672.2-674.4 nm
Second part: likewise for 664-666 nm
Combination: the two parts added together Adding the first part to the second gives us 19.2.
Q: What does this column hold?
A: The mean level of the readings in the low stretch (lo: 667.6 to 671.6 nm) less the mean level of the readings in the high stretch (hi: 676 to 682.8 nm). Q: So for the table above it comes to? -1.1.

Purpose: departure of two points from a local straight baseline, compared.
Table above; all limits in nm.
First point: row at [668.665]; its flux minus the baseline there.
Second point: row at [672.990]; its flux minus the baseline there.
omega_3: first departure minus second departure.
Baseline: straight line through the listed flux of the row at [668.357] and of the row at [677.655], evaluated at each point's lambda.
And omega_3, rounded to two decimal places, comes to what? 0.78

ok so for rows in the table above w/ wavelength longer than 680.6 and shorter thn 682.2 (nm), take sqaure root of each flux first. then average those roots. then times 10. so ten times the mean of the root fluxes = 34.4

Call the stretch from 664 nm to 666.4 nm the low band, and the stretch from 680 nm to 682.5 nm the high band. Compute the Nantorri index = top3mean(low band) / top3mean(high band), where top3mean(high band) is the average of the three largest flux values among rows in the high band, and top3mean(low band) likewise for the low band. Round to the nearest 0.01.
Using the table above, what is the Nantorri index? 0.84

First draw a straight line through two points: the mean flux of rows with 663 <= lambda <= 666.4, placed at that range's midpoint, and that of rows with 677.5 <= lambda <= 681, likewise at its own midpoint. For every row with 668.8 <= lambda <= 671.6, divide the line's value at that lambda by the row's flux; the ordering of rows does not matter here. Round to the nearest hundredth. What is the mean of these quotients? 1.01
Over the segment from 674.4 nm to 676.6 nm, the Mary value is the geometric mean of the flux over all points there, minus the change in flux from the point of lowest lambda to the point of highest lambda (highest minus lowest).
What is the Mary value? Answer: 10.4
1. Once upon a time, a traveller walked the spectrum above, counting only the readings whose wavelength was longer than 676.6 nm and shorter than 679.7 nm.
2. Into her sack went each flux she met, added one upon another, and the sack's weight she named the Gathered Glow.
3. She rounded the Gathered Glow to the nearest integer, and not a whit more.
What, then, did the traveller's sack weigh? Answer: 108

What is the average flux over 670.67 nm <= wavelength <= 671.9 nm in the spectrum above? 10.1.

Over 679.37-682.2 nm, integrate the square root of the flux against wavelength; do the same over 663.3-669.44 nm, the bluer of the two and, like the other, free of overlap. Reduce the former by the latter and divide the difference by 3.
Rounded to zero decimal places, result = -3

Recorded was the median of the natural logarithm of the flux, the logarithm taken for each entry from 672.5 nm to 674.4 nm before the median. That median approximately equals 2.32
